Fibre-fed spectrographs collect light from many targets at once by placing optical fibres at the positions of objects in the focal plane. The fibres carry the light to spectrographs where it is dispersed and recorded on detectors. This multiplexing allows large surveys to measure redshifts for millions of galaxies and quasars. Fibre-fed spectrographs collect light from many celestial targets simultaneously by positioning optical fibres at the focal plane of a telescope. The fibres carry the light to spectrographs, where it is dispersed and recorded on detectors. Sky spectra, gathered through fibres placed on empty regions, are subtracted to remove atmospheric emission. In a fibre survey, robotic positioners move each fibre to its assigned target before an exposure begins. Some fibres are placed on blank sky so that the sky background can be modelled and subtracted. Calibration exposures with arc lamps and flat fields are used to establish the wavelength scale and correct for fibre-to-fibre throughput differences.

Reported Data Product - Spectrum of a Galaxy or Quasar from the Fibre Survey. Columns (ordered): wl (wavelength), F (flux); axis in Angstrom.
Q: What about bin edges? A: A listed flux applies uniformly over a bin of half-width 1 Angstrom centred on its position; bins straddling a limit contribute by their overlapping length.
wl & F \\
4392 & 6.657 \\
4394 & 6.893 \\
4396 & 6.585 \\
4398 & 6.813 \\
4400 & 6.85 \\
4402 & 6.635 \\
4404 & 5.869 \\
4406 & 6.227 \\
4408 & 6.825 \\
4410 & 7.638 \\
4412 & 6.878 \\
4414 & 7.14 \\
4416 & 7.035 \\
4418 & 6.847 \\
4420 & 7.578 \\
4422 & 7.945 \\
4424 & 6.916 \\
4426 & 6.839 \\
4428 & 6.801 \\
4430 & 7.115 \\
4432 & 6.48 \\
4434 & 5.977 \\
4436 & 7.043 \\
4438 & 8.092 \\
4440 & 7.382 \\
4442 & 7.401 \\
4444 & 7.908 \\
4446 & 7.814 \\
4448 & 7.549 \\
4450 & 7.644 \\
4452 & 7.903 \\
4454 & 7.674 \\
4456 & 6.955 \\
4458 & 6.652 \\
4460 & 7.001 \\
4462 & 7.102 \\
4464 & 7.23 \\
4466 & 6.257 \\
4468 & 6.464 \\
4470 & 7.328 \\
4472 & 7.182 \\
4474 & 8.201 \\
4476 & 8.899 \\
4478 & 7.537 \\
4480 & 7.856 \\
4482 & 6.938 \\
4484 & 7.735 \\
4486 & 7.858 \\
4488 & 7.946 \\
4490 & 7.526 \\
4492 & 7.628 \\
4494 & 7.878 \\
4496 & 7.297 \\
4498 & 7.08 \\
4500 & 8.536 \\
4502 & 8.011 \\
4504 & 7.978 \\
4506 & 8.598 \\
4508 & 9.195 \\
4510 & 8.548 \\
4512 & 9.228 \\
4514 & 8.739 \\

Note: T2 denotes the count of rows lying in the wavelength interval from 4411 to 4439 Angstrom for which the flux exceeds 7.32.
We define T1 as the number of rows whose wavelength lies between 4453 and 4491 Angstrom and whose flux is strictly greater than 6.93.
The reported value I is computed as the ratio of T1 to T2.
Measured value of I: 5.3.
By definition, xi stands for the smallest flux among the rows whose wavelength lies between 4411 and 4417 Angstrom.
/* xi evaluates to 6.878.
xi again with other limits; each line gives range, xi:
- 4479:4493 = 6.938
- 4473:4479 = 7.537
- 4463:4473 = 6.257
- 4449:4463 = 6.652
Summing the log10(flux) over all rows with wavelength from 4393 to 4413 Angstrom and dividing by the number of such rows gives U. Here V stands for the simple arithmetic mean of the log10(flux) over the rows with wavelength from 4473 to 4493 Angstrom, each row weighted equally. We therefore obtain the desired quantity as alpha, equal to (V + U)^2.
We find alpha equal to 2.95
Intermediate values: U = 0.83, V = 0.892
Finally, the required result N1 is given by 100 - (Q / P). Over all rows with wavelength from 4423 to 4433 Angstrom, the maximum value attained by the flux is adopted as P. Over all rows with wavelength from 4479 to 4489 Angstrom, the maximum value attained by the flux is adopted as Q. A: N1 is 98.9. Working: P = 7.115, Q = 7.946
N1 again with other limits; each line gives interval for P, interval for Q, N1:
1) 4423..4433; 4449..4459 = 98.9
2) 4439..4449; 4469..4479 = 98.9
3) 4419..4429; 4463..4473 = 99.1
